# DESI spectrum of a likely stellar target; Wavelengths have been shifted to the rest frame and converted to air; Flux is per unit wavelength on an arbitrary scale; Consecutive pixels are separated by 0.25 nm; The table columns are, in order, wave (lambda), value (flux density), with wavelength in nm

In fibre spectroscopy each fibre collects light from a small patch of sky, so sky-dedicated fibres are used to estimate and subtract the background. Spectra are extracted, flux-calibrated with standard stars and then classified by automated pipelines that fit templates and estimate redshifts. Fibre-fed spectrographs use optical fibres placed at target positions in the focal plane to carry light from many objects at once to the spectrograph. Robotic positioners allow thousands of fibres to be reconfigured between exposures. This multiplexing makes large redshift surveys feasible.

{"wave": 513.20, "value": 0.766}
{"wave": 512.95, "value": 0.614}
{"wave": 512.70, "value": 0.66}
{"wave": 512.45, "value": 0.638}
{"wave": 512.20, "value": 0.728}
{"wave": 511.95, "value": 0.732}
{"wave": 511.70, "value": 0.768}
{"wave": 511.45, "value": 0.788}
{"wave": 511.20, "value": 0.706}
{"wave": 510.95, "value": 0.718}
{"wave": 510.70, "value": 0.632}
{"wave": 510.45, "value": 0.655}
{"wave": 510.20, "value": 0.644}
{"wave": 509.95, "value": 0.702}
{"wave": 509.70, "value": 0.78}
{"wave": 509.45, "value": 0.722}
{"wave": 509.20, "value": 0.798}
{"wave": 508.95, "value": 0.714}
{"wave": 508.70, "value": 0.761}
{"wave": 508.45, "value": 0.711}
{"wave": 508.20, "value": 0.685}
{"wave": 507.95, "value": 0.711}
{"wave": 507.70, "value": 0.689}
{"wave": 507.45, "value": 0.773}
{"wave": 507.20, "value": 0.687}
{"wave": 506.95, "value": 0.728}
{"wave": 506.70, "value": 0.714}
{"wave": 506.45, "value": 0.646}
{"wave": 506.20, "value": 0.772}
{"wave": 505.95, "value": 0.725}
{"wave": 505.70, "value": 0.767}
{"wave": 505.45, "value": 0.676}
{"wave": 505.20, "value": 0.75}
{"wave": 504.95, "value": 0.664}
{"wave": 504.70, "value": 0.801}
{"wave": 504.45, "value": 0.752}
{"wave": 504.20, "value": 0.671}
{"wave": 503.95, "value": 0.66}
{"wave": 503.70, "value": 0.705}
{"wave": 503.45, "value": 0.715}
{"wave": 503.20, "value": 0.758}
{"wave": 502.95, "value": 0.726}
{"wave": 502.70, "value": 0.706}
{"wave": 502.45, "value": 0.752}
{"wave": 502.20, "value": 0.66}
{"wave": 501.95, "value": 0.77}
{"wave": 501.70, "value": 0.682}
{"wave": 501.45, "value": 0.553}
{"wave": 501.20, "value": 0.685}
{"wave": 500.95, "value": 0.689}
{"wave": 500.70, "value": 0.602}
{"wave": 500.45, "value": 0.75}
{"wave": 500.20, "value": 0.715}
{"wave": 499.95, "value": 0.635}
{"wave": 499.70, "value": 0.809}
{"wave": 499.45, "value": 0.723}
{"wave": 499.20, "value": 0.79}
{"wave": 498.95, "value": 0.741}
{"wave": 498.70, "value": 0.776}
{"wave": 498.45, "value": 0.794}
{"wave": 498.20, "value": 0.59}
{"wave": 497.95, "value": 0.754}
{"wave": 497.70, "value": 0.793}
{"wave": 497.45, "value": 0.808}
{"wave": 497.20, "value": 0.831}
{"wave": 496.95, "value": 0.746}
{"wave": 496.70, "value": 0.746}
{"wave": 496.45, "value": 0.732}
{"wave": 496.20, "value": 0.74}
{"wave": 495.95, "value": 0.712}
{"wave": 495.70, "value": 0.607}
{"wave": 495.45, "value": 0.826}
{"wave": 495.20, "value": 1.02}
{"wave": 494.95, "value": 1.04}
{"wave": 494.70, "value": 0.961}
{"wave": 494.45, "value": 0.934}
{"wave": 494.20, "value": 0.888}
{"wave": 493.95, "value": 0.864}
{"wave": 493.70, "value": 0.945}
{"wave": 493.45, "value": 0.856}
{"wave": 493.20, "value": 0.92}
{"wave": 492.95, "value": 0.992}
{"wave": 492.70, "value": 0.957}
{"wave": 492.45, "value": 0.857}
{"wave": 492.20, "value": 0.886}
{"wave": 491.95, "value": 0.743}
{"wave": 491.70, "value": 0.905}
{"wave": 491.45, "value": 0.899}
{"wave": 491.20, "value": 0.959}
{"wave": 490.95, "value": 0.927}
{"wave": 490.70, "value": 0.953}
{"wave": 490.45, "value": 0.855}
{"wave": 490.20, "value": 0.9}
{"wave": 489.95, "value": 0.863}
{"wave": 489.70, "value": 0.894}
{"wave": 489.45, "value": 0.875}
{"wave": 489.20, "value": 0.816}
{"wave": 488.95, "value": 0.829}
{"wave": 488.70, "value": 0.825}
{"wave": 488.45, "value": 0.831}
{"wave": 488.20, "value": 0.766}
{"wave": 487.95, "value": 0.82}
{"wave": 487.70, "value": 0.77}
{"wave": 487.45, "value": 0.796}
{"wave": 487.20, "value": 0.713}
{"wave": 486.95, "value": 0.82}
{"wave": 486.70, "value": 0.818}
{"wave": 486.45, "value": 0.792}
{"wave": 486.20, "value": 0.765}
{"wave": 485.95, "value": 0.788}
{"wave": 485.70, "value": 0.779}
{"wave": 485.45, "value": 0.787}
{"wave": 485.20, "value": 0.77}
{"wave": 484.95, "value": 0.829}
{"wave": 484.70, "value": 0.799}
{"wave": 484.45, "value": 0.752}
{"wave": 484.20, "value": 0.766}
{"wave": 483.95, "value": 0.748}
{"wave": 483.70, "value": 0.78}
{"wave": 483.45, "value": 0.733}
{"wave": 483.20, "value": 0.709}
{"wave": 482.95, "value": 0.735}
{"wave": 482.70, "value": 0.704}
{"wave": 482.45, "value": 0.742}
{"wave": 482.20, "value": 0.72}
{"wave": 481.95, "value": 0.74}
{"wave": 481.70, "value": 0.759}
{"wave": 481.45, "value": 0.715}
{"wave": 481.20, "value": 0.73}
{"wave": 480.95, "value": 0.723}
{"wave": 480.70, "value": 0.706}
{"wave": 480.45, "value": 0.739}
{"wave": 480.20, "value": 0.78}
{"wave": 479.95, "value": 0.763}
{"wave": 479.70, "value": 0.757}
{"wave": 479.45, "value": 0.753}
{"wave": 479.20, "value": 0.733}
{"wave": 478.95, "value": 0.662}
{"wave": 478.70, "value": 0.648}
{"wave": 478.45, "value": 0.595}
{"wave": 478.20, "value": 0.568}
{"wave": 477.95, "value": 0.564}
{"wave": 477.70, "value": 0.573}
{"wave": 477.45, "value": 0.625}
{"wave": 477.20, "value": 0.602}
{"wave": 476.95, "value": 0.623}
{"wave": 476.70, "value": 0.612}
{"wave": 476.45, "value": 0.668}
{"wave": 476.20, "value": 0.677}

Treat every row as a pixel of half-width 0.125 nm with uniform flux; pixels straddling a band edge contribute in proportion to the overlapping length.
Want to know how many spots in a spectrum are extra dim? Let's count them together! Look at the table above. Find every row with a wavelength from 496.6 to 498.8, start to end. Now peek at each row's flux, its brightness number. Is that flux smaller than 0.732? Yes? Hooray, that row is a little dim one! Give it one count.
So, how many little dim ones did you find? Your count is 1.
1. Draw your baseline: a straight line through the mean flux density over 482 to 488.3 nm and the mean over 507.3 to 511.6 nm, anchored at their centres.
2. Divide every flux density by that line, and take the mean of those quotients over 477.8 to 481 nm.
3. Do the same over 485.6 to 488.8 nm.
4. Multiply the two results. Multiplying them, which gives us 0.92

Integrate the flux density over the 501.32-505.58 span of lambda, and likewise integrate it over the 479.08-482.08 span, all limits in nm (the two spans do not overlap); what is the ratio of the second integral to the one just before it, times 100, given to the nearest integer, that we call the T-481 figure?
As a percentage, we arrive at 74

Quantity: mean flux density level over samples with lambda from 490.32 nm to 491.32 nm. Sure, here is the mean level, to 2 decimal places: 0.92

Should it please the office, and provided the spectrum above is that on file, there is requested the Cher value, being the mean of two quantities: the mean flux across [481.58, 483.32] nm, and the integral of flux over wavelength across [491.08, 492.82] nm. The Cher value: 1.14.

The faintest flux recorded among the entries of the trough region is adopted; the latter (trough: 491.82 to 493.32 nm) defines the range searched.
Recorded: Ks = 0.743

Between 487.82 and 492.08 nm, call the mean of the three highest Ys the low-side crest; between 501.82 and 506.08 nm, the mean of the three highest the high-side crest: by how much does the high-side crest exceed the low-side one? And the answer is -0.17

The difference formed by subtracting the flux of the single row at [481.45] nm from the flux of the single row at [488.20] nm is 0.05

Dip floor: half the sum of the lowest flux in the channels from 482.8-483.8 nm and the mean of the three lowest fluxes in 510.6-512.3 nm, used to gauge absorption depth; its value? 0.70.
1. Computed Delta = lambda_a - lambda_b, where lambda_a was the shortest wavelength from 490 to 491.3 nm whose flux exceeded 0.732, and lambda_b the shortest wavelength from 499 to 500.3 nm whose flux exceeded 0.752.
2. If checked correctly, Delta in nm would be -9.00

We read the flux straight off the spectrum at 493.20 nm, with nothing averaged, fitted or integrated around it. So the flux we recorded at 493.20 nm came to 0.92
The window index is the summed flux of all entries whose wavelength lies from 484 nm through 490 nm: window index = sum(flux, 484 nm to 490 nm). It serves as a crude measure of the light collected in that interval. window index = 19.3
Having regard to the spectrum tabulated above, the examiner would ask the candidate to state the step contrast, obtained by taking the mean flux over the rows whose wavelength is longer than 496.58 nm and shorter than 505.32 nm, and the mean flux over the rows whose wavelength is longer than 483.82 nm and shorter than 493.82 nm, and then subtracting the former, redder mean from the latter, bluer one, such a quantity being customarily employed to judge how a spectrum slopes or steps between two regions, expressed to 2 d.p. 0.12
